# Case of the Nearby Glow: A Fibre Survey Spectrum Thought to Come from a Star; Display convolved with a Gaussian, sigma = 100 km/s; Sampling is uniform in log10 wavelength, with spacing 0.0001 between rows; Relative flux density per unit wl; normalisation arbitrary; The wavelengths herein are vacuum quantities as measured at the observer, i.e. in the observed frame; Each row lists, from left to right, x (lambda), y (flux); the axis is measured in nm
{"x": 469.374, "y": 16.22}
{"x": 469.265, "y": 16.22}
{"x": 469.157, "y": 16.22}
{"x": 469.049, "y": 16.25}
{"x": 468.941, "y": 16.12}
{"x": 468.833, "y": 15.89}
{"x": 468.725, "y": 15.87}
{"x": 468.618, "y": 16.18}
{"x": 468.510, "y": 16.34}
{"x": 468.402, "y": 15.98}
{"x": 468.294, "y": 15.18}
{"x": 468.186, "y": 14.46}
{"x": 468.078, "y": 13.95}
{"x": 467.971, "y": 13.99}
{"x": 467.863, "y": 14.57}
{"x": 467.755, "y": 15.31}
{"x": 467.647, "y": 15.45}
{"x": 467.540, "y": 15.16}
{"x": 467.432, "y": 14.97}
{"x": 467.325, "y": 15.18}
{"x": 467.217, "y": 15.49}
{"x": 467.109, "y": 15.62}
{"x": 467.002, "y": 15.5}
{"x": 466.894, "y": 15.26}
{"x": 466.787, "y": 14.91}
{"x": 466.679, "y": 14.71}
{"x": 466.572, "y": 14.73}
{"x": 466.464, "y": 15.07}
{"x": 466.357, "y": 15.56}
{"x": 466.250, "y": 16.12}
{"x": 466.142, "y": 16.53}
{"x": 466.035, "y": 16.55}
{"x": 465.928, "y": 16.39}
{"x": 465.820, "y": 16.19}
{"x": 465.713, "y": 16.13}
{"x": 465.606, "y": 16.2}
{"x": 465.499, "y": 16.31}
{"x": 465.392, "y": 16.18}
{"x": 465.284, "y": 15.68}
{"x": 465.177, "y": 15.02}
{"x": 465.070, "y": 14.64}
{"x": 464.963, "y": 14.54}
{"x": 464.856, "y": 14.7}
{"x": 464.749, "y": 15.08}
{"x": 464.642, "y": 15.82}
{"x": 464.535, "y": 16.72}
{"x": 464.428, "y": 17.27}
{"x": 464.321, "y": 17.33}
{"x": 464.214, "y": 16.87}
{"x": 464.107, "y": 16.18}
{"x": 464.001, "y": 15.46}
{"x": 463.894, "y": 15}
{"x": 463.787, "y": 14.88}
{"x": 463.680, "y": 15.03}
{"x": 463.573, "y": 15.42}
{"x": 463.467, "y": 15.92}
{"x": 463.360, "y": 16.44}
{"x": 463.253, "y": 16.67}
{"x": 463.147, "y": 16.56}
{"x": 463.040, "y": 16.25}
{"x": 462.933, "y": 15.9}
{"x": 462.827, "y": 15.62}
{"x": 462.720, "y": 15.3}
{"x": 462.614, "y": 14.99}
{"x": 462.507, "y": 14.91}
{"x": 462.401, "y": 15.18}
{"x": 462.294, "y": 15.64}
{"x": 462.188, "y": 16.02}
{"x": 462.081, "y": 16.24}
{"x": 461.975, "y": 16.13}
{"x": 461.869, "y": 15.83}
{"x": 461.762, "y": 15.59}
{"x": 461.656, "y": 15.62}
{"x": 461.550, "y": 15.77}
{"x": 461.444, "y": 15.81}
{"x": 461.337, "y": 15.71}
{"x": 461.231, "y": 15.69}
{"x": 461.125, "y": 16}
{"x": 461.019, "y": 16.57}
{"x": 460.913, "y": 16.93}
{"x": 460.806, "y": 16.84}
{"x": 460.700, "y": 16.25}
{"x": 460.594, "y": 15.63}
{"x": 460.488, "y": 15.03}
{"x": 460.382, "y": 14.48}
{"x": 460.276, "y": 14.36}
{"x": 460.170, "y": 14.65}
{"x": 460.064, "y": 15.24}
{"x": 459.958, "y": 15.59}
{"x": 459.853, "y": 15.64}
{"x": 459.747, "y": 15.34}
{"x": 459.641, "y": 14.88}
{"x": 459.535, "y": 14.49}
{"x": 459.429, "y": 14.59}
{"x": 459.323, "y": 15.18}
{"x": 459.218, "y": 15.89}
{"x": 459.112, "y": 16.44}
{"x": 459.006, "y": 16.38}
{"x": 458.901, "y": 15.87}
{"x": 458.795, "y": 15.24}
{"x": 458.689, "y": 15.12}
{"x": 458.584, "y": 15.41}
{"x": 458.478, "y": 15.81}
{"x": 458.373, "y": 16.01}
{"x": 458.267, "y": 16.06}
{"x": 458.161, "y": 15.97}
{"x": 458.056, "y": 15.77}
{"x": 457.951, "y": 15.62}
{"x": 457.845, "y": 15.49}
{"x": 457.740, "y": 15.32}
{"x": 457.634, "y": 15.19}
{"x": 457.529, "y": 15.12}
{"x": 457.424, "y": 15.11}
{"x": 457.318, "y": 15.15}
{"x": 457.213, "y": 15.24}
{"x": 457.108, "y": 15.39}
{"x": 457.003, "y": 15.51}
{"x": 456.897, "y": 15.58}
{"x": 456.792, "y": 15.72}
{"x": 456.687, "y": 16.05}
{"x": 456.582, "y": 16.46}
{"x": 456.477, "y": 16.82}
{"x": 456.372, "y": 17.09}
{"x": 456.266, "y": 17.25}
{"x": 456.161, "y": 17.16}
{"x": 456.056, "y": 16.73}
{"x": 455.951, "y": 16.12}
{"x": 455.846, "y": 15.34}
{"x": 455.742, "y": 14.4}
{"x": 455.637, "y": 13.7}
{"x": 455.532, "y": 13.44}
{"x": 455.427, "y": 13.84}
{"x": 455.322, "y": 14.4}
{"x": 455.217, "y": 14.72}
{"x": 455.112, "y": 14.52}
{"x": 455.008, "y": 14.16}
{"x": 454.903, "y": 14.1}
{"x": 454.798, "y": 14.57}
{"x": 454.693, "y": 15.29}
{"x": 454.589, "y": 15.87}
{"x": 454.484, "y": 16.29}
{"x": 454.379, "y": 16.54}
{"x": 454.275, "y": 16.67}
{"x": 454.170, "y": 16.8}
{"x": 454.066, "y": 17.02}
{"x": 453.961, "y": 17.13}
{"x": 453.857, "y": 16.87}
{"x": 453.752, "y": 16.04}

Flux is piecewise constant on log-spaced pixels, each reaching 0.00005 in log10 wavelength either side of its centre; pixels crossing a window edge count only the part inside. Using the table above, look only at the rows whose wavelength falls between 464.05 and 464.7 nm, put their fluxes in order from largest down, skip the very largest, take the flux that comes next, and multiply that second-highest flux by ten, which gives 173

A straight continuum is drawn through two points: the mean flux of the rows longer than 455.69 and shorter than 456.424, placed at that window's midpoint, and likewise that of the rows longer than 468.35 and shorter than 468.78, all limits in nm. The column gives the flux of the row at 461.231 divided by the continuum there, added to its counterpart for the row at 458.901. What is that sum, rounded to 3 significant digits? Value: 1.94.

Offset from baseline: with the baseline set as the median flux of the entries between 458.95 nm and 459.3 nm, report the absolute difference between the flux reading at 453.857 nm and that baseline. 0.49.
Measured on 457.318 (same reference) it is 1.23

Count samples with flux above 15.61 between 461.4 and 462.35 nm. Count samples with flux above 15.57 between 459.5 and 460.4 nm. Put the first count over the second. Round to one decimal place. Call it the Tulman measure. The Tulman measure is 4.0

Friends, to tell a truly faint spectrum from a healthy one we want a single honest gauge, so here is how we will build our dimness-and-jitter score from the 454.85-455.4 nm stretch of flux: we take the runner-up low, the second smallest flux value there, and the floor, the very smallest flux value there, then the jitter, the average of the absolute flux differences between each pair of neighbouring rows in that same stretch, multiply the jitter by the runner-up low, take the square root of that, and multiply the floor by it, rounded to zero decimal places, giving 26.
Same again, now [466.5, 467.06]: 25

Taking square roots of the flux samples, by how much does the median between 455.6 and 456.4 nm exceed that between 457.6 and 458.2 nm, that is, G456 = 0.11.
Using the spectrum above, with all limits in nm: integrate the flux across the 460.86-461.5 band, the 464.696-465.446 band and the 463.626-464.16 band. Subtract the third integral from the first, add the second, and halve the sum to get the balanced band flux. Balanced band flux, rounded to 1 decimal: 6.7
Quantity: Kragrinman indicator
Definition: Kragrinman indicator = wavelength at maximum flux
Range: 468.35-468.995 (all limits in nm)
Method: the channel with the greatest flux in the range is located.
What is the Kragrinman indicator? 468.510 nm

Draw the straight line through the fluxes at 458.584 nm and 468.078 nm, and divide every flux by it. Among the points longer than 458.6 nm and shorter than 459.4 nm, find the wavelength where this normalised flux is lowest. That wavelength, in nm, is 458.689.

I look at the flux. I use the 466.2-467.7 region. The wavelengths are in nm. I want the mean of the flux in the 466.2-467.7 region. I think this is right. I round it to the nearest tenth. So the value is 15.3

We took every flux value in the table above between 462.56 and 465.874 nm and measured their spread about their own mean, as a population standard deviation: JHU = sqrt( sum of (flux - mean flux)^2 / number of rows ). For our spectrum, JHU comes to 0.8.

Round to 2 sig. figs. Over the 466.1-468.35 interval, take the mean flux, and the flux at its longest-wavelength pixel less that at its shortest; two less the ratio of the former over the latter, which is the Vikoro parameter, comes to 13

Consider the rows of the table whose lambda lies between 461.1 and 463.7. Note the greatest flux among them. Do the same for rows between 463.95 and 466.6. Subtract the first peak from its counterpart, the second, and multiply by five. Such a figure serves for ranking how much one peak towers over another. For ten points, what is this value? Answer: 3.3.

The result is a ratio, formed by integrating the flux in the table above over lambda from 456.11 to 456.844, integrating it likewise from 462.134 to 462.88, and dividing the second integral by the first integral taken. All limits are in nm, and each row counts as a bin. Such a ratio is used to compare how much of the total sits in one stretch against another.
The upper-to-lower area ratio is 0.94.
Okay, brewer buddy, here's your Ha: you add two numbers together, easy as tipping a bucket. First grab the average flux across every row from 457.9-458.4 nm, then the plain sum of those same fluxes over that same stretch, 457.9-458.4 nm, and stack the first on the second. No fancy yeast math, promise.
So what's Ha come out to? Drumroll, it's 95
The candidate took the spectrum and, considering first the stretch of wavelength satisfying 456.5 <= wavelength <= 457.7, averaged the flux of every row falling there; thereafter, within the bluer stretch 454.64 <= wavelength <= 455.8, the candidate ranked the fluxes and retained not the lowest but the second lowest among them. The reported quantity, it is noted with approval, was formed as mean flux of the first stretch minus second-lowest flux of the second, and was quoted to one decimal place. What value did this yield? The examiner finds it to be 1.8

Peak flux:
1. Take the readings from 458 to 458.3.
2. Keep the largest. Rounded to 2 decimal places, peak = 16.06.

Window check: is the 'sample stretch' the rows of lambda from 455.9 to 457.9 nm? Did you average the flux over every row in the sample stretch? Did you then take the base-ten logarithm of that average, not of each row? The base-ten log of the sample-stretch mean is 1.202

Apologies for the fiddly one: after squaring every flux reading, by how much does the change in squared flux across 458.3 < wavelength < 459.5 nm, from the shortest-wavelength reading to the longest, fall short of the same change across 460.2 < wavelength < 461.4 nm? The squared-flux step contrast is 84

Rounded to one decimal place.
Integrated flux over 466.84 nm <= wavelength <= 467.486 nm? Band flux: 9.9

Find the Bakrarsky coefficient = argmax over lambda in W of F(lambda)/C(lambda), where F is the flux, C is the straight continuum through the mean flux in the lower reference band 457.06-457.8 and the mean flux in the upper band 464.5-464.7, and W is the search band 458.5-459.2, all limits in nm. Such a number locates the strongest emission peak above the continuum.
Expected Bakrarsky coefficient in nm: 459.112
